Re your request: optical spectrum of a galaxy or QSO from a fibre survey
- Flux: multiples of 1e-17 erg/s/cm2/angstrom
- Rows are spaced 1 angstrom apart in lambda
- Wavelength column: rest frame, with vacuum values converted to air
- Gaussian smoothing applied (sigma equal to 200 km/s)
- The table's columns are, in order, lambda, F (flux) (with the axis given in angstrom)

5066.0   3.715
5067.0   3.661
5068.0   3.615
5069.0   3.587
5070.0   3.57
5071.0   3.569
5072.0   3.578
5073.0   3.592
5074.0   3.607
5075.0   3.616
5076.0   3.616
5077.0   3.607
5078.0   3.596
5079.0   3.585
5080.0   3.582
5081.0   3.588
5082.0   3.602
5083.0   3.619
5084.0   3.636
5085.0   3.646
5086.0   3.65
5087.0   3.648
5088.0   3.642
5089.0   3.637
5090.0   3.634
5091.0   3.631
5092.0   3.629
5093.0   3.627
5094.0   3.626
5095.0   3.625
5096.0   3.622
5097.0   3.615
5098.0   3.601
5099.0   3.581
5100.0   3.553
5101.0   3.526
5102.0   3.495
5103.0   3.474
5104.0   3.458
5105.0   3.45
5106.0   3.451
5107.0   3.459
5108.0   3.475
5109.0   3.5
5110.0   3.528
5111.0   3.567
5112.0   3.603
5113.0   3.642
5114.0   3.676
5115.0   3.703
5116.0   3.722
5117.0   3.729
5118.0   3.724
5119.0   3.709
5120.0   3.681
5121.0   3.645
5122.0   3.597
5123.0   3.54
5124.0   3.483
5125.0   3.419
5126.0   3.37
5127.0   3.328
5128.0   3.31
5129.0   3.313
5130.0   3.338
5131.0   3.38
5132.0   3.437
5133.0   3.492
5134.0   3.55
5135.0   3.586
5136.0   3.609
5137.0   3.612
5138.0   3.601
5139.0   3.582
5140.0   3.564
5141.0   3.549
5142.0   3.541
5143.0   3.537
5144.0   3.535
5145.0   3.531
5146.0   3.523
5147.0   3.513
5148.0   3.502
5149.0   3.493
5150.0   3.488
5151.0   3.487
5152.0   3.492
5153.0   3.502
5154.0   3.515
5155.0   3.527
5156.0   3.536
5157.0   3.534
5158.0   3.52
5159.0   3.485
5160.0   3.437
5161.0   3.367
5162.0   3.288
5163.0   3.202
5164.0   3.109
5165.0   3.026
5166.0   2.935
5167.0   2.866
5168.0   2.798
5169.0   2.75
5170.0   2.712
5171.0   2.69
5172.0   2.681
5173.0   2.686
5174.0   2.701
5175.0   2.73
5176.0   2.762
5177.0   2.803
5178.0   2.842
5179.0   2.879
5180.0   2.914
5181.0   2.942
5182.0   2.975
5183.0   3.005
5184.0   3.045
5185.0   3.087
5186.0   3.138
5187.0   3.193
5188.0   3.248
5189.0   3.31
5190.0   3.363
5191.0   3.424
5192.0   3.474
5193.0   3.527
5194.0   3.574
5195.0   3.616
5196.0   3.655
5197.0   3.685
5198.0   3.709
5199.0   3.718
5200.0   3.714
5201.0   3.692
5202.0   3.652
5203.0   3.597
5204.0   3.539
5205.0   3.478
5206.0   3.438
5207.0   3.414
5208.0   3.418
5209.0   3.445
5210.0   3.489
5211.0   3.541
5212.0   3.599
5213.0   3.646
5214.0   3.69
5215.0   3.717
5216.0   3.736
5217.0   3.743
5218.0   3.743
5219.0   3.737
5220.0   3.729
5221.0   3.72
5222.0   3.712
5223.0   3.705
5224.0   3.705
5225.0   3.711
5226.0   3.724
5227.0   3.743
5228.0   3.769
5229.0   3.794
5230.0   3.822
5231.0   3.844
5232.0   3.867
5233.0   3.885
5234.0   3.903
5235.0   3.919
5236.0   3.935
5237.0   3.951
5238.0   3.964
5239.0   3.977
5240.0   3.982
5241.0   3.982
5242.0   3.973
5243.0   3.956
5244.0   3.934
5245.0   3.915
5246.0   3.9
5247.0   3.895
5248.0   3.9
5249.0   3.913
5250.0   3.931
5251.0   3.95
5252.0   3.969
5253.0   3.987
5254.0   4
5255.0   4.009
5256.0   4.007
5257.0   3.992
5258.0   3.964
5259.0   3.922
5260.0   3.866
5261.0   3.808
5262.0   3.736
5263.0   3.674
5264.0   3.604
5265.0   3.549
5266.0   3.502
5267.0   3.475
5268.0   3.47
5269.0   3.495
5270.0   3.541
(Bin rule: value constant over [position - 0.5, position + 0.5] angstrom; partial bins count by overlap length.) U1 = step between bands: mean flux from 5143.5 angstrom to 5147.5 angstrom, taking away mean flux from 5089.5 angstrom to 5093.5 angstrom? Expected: -0.10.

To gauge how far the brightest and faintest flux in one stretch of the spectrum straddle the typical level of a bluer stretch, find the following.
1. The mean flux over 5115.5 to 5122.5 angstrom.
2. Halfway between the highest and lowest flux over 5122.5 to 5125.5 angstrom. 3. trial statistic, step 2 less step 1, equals -0.207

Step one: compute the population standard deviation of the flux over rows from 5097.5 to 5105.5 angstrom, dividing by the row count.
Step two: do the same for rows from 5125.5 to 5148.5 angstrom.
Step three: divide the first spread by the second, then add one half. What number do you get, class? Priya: 1.04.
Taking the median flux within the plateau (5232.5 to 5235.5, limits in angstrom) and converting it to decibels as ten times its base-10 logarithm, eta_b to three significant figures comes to 5.91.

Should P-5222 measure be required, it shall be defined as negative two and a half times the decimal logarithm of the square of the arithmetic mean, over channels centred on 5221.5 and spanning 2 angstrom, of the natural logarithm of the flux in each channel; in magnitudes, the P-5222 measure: -0.59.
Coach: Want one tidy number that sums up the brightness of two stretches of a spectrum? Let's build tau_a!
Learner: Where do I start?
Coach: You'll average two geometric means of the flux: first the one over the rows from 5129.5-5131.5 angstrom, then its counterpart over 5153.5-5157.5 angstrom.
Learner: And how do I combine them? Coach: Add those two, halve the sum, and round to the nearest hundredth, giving 3.44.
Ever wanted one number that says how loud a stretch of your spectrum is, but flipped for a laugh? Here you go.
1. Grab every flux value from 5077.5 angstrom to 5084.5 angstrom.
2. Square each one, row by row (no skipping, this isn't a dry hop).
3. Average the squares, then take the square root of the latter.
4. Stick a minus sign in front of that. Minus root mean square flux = -3.60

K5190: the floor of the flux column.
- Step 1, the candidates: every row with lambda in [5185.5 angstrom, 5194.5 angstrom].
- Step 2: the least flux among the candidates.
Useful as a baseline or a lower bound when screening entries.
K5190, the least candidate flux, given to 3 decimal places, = 3.138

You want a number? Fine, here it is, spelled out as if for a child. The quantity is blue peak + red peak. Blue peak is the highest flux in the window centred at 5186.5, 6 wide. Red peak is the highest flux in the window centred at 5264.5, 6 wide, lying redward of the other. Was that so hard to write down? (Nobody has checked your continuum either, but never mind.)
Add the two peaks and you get 7.0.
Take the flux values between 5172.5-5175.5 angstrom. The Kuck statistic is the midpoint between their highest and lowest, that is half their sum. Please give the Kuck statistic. 2.71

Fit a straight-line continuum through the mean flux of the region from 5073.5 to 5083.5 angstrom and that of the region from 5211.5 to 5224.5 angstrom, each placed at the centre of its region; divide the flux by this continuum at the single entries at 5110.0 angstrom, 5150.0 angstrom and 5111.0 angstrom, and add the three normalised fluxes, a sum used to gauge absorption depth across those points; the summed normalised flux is 2.91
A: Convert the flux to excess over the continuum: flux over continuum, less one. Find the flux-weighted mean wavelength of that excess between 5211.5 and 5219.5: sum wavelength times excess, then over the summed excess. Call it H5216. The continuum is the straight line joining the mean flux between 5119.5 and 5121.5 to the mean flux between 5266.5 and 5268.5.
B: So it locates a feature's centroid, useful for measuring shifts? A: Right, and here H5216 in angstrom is 5216.2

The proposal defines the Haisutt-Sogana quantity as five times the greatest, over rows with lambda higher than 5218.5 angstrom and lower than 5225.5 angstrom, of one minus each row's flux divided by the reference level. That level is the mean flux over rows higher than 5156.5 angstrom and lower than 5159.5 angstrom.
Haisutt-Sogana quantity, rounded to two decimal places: -0.27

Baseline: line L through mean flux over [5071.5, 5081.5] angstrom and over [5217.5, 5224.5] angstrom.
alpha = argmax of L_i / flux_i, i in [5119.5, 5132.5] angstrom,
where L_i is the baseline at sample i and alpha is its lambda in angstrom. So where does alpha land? 5128.0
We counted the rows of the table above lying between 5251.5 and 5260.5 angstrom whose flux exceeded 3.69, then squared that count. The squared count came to 81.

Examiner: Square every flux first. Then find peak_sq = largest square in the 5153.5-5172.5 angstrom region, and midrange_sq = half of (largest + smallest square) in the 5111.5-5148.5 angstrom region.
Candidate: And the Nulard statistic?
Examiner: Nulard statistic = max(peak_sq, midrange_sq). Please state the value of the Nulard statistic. 12.5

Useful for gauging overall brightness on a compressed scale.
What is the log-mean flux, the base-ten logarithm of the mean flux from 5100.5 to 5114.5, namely 0.547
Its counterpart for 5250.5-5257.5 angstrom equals 0.601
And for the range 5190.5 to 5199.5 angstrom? 0.556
